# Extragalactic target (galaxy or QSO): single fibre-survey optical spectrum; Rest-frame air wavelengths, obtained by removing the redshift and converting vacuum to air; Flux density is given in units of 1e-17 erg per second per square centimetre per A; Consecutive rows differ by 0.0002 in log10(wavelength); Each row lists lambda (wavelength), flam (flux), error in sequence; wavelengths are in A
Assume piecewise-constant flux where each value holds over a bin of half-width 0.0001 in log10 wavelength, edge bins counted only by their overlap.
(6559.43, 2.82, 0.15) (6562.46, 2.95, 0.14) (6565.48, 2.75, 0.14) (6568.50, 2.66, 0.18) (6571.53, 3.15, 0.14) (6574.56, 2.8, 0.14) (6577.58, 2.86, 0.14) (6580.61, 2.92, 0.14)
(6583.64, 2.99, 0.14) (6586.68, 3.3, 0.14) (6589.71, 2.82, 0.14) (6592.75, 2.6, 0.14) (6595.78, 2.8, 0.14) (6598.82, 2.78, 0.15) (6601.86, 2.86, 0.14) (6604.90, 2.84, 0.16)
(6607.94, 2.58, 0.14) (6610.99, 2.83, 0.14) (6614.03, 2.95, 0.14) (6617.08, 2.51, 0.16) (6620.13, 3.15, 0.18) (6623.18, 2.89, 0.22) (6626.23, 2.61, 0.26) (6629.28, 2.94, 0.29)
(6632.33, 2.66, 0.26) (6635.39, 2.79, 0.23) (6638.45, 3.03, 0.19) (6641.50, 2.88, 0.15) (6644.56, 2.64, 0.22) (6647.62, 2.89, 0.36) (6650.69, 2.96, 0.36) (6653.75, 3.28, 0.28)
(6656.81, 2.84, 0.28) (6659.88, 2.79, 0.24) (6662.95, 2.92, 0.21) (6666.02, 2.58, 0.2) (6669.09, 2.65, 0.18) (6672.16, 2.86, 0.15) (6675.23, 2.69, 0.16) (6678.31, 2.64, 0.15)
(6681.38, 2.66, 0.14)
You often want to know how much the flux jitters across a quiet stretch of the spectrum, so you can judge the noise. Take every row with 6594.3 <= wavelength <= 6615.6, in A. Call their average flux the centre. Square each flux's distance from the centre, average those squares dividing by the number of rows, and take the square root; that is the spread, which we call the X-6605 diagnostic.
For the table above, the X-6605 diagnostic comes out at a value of 0.105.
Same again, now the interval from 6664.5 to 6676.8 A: 0.103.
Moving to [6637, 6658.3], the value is 0.181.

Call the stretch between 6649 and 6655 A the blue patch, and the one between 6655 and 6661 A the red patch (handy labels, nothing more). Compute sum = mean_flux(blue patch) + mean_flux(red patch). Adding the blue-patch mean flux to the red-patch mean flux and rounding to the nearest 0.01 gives 5.94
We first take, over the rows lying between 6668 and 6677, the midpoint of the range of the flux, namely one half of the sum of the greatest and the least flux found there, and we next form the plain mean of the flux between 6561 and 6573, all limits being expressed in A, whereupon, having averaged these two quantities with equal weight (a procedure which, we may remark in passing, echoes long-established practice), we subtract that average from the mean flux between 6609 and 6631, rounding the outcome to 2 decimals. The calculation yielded 0.02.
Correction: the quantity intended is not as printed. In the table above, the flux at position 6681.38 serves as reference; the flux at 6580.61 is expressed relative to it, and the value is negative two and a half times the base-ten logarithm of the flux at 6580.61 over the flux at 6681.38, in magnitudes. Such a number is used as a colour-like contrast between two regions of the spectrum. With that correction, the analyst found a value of -0.10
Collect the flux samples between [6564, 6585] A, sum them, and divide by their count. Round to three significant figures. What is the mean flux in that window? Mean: 2.88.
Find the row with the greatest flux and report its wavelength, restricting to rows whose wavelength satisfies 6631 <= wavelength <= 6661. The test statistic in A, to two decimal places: 6653.75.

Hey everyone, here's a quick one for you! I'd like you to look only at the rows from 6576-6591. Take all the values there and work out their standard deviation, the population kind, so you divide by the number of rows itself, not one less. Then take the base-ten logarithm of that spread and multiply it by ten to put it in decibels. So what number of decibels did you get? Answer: -7.7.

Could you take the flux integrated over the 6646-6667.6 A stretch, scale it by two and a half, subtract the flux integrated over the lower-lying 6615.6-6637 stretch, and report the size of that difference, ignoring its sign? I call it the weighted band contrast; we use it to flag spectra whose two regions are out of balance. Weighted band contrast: 96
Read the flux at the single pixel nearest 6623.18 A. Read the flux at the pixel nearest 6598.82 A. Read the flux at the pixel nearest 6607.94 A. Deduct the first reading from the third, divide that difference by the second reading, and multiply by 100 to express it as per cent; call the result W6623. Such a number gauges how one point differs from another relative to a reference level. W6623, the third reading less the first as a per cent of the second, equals -11.2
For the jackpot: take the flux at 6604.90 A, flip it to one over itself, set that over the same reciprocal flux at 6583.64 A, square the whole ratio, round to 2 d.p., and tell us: 1.11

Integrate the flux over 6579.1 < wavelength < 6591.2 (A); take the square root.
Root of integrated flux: 6.0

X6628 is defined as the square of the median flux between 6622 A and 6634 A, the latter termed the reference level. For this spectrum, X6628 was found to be 7.70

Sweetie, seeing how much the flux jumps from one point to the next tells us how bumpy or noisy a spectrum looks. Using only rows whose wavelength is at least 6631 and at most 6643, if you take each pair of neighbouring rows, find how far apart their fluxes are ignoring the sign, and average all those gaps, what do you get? 0.173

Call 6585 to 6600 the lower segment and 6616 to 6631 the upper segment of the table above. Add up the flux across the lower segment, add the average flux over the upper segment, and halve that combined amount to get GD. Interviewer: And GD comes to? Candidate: 8.56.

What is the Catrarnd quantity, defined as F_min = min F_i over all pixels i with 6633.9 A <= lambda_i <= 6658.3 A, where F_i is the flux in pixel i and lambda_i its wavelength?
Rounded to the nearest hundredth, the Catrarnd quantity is 2.64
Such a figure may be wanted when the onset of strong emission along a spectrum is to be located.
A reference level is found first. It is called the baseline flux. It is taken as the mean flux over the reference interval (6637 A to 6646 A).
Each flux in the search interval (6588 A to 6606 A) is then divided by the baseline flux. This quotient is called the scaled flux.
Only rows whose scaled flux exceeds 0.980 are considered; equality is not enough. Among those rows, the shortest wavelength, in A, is 6589.71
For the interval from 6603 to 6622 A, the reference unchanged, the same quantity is 6604.90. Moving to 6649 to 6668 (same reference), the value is 6650.69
